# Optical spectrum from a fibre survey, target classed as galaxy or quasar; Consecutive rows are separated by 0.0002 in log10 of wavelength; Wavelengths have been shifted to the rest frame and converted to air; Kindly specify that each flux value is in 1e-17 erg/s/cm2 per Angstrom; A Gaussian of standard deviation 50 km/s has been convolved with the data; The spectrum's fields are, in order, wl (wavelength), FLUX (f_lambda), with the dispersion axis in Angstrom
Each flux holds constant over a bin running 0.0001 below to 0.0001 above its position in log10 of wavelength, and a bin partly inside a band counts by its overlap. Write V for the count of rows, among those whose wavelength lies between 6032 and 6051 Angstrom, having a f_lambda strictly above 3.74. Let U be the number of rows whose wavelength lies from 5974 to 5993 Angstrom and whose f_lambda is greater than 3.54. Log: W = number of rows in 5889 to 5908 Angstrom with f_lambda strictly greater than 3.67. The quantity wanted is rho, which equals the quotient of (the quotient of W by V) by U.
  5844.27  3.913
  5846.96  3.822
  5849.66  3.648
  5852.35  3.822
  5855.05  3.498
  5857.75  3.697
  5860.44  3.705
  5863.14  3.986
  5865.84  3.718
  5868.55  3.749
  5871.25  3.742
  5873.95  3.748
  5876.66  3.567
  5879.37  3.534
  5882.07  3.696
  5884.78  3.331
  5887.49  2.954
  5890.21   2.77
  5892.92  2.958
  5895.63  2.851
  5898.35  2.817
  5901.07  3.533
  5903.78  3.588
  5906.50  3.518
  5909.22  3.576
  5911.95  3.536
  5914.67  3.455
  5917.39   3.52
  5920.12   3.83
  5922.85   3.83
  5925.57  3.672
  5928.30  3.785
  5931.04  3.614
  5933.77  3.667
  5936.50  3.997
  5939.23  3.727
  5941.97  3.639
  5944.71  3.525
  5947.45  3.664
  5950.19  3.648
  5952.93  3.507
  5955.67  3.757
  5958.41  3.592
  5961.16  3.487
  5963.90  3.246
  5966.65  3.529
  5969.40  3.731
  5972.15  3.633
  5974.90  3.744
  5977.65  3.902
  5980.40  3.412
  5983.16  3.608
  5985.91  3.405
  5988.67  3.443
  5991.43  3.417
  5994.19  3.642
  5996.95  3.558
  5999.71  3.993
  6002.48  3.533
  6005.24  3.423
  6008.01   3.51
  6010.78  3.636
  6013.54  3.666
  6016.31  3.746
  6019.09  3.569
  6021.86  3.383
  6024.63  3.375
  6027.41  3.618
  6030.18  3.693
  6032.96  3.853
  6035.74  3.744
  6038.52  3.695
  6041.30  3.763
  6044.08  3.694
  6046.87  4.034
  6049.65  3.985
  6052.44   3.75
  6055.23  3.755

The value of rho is 0.00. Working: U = 3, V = 5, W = 0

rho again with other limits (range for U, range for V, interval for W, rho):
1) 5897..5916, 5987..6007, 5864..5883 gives 2.50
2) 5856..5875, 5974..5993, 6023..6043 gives 0.36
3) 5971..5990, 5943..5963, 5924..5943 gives 1.00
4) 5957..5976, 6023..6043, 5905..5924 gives 0.17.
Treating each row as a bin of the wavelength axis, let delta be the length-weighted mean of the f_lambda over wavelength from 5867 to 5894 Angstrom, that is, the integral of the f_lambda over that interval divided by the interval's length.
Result 3.41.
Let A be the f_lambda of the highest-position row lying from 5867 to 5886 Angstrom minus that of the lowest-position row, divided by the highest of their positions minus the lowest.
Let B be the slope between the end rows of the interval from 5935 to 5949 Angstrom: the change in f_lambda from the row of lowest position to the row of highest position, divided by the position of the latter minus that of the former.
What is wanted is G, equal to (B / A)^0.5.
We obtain 1.1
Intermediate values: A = -0.026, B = -0.03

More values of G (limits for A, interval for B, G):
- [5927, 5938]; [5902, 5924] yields 0.7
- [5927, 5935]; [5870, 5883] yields 0.4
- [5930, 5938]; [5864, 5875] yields 0.2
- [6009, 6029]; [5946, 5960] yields 2.5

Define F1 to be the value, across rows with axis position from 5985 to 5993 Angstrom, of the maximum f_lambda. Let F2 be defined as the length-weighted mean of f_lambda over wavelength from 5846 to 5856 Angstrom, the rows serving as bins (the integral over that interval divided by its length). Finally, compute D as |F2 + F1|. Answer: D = 7.1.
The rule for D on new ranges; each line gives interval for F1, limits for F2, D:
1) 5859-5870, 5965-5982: 7.6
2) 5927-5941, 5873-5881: 7.6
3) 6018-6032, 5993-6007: 7.3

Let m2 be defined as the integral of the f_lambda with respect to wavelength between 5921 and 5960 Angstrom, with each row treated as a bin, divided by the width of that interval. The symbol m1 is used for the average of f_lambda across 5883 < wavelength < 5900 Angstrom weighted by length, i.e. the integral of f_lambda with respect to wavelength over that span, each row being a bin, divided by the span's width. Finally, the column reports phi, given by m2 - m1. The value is 0.7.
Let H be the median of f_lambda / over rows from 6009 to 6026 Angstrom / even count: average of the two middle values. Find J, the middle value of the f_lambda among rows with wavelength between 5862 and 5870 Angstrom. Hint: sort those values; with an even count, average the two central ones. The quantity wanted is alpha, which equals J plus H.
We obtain 7.35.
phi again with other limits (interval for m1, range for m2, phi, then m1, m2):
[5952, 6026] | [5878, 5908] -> -0.3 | 3.57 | 3.23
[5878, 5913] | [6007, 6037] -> 0.3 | 3.28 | 3.62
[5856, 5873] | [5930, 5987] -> -0.1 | 3.76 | 3.62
